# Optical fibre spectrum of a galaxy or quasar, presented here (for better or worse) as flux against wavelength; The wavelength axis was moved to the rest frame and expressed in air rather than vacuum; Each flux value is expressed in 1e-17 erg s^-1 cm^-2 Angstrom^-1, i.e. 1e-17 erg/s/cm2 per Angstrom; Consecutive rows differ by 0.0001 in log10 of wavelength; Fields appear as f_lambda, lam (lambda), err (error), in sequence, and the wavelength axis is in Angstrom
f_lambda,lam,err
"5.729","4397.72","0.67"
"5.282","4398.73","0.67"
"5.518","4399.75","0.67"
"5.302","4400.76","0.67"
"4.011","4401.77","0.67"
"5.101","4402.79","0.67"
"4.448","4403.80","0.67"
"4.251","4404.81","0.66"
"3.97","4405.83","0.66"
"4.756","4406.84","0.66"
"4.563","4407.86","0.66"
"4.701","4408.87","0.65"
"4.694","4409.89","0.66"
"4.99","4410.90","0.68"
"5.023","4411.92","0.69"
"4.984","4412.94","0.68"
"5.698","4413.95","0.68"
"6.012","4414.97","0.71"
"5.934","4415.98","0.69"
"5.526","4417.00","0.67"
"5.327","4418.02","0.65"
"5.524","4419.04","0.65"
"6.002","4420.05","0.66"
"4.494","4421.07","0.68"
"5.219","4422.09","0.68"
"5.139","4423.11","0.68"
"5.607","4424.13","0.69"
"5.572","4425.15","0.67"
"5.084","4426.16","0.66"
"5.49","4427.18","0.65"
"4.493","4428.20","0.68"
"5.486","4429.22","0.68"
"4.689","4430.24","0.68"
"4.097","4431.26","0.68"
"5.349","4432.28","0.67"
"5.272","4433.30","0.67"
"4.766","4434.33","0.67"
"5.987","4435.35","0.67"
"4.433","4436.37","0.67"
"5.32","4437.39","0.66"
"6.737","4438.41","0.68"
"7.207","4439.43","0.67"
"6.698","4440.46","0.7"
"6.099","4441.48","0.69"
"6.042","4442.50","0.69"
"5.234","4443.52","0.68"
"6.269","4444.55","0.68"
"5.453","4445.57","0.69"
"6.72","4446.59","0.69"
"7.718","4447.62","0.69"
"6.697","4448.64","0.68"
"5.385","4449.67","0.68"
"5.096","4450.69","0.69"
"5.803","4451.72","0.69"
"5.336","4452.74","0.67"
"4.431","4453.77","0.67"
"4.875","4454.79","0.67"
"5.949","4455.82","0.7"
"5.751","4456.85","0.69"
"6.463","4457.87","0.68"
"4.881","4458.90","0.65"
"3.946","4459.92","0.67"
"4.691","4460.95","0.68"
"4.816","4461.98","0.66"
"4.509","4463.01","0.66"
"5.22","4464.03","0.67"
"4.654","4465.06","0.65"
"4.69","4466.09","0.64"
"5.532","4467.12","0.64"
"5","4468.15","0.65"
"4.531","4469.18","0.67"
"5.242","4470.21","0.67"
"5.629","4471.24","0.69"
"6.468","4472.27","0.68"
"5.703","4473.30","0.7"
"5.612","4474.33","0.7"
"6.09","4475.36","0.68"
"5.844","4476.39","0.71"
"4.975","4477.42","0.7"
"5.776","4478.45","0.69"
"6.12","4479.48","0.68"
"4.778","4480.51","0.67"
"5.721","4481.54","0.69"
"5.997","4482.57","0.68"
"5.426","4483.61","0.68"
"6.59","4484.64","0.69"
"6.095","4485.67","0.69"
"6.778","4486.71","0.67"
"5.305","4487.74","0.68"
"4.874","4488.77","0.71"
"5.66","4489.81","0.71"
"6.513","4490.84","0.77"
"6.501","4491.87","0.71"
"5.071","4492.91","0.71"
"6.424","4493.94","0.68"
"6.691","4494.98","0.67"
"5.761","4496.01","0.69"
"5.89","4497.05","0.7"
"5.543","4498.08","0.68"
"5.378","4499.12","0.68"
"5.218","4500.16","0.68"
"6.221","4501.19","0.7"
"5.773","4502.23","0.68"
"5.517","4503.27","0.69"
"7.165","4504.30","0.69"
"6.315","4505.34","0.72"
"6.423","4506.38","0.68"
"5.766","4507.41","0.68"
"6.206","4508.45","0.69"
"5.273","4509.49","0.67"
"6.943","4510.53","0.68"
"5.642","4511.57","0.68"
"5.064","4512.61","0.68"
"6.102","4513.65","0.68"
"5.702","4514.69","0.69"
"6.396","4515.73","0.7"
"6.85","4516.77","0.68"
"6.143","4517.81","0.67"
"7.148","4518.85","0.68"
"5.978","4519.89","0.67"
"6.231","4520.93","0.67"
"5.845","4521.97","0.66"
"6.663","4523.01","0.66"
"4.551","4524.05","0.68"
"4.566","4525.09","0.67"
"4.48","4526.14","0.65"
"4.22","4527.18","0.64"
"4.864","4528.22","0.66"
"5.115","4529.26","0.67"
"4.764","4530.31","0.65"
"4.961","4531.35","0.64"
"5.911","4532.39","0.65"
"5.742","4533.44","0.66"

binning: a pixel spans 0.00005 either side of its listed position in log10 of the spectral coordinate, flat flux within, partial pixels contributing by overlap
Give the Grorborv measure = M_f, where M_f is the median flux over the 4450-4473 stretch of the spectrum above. 5.05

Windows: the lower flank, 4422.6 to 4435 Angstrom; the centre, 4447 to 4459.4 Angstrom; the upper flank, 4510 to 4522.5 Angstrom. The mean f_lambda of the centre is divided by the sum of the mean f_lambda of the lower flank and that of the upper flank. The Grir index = 0.506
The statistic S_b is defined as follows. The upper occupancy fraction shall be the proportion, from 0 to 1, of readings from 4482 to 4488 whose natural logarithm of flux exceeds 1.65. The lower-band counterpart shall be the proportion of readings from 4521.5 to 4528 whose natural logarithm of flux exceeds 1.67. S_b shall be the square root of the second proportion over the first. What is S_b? 0.58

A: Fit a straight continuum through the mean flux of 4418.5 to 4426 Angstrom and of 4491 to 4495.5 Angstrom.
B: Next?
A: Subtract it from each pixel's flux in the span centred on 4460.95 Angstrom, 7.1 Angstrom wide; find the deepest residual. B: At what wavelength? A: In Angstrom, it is 4459.92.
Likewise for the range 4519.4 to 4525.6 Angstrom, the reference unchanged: 4524.05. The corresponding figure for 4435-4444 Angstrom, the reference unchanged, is 4436.37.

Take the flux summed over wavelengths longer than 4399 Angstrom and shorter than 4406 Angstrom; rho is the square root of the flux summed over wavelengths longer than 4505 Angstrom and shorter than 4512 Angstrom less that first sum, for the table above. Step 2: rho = 3.16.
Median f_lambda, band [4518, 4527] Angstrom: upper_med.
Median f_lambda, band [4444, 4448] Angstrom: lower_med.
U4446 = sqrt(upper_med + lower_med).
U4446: 3.52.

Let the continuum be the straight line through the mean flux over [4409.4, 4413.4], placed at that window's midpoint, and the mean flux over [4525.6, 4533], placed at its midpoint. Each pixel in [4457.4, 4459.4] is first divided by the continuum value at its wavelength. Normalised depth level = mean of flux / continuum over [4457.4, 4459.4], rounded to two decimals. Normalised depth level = 1.15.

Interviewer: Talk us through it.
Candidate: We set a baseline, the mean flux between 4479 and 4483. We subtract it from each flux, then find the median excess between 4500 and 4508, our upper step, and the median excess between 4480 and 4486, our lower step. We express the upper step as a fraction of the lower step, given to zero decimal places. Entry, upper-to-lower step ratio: 2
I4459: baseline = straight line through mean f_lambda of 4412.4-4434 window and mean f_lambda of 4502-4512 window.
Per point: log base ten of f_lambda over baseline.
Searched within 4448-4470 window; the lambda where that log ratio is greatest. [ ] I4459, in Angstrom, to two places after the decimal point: 4448.64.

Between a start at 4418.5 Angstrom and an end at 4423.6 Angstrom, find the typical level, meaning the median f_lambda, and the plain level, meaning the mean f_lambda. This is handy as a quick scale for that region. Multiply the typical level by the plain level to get 28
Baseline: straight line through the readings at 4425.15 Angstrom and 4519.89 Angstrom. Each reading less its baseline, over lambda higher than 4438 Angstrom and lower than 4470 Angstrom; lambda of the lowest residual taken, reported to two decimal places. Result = 4459.92 Angstrom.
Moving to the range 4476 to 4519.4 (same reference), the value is 4480.51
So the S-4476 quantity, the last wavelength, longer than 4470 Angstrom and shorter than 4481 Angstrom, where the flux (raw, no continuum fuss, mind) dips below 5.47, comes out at 4480.51 Angstrom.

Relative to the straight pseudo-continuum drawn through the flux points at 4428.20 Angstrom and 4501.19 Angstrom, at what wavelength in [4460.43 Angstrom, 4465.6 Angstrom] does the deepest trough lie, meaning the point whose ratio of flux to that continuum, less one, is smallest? 4463.01 Angstrom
